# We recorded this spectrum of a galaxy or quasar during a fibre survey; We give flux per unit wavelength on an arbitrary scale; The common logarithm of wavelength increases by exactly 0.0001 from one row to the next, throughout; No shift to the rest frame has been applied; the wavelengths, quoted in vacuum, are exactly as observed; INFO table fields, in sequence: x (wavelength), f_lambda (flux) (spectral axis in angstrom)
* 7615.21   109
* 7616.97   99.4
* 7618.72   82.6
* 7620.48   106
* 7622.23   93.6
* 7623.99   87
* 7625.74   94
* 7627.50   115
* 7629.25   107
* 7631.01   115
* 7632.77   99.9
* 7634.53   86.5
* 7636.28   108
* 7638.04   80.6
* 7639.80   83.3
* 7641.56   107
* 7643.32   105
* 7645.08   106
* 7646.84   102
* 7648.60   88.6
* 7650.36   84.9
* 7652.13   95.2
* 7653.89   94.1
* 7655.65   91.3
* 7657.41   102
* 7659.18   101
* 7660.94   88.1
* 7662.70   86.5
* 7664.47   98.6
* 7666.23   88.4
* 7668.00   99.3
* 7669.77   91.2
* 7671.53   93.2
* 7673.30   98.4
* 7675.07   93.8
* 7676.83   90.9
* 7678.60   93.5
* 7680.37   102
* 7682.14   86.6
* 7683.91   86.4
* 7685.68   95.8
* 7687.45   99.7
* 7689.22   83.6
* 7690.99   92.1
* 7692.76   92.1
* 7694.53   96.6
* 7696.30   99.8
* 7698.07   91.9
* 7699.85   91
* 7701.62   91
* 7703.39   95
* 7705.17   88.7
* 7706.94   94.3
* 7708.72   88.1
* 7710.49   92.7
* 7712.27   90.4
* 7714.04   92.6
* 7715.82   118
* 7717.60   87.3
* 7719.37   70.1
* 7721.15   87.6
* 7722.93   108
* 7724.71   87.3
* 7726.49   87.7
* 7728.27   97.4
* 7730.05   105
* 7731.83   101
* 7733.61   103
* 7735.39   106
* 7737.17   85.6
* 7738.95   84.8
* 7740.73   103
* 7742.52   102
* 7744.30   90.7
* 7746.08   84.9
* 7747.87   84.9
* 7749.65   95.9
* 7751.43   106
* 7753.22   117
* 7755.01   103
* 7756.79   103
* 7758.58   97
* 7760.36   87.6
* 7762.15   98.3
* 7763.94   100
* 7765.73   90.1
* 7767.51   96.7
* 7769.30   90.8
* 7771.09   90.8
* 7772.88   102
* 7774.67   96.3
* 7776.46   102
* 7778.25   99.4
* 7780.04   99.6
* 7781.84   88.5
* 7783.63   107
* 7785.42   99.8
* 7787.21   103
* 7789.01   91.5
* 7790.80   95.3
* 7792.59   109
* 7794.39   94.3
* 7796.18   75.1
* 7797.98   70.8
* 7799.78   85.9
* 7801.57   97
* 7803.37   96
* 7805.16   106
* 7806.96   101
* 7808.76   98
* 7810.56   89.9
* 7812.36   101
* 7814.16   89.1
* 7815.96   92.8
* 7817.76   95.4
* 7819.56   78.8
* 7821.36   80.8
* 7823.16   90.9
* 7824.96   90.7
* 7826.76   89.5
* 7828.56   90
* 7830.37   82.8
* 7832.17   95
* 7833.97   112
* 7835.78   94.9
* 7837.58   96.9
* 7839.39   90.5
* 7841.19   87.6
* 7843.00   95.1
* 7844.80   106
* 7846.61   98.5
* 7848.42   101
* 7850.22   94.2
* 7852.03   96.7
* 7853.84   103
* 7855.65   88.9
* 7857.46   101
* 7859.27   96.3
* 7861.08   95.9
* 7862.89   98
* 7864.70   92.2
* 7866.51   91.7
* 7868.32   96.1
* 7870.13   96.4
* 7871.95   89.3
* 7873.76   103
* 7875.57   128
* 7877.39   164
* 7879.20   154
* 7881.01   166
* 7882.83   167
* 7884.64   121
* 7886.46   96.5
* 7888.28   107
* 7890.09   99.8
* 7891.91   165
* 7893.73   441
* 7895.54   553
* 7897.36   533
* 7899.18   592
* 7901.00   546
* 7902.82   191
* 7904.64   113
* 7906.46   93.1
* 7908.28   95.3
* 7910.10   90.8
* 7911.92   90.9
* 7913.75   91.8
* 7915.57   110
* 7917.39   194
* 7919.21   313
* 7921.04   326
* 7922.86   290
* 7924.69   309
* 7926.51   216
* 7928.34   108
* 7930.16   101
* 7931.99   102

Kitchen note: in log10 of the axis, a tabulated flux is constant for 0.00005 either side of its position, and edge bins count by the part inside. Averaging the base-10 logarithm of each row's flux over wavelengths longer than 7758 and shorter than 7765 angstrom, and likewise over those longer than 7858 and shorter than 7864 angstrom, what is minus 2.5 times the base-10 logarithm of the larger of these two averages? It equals -0.745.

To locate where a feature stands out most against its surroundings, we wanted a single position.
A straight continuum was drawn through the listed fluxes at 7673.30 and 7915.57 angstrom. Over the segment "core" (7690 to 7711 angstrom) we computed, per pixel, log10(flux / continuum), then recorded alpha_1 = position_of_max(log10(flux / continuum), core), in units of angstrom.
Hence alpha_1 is 7696.30 angstrom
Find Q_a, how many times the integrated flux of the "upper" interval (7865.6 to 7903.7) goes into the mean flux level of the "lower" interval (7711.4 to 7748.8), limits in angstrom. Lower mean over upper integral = 0.0110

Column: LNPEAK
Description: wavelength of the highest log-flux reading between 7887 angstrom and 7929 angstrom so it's 7899.18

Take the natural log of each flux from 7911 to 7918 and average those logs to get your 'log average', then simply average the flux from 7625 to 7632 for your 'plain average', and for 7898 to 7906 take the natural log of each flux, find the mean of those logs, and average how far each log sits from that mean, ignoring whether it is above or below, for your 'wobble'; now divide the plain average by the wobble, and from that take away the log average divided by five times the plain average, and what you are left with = 159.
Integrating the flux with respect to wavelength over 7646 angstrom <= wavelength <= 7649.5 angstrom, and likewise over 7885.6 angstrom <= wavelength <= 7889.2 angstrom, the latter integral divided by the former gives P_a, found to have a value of 1.10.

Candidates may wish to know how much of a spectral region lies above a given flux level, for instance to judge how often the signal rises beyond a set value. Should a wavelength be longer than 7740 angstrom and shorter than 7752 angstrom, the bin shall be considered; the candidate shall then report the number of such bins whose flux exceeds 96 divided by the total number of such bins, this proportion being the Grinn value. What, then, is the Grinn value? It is 0.43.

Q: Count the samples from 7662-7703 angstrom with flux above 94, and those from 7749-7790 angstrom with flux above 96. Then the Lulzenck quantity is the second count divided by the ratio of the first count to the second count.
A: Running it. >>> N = 32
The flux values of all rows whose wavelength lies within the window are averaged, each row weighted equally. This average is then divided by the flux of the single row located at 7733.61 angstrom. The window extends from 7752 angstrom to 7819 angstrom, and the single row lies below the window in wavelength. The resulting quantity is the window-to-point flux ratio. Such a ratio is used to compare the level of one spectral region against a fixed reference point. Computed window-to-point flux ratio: 0.93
